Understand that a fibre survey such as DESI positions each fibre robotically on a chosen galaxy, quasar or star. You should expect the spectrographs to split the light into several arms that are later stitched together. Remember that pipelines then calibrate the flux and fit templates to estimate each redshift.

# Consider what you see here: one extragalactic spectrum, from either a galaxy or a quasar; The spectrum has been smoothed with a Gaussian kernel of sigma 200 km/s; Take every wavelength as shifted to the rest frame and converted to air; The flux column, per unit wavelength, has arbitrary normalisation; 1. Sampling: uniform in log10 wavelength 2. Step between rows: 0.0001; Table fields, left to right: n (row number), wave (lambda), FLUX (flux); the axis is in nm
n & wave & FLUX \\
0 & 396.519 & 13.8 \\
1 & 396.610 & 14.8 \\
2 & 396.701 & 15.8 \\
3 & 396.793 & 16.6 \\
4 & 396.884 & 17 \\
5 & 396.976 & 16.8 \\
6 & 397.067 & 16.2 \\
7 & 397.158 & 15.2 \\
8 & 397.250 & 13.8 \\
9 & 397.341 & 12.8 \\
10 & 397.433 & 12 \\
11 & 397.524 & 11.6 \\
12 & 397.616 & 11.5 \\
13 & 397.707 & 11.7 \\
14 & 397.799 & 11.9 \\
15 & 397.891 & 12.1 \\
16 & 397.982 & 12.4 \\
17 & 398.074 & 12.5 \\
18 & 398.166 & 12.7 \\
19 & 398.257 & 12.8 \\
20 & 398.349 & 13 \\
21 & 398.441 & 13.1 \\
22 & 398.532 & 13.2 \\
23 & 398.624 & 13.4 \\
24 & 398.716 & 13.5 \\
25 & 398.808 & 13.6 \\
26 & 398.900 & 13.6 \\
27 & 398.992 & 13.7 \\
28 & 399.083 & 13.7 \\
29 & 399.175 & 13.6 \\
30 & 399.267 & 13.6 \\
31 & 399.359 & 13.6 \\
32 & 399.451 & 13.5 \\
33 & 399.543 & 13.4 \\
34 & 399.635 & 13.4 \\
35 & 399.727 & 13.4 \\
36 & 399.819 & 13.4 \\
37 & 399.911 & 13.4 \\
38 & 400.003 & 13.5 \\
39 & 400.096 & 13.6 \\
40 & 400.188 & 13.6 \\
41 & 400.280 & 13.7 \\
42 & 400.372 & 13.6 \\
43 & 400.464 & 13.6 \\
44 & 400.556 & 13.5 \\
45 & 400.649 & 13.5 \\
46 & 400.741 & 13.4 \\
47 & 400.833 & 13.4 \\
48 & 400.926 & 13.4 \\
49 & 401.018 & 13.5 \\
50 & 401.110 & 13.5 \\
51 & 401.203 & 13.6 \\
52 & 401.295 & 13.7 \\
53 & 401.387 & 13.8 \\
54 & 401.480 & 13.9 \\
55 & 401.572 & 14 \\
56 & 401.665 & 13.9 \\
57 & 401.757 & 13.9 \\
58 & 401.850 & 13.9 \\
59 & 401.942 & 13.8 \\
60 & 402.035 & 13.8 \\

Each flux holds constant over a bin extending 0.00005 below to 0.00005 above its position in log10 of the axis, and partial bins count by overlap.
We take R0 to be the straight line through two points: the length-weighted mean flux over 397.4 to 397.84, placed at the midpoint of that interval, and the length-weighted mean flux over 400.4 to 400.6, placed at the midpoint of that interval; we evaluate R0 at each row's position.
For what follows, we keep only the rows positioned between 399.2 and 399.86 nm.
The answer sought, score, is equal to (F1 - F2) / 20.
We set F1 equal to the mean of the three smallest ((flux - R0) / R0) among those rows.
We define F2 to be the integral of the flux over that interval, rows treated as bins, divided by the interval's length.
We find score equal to -0.673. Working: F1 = 0.024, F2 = 13.5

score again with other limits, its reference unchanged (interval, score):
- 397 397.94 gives -0.649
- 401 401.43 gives -0.684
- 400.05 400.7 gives -0.680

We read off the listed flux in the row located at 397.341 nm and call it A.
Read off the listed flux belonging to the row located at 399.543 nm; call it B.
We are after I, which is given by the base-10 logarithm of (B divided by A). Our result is 0.02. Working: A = 12.8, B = 13.4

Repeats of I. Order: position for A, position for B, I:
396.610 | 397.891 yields -0.09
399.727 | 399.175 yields 0.01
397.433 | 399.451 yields 0.05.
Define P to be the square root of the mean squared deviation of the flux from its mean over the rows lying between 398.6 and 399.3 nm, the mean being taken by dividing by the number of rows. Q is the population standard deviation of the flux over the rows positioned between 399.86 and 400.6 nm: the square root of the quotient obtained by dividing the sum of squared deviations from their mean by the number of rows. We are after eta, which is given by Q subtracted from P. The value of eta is 0.01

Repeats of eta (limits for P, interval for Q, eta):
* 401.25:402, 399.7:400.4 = -0.02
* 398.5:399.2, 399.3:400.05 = 0.09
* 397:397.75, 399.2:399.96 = 1.59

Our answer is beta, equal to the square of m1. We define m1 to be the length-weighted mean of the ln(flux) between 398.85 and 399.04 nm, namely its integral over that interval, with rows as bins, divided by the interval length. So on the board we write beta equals 6.87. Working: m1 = 2.62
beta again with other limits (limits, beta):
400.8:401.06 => 6.73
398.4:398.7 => 6.70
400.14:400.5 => 6.85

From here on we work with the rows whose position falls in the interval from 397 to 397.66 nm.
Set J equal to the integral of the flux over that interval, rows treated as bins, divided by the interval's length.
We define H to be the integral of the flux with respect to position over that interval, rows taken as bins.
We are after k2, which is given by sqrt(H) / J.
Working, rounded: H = 8.9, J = 13.43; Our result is 0.222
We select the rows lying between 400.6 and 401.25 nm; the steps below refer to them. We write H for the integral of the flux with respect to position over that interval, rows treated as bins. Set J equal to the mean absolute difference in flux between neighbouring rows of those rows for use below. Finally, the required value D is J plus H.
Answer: 8.80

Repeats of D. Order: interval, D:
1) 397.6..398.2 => 7.48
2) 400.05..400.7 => 8.89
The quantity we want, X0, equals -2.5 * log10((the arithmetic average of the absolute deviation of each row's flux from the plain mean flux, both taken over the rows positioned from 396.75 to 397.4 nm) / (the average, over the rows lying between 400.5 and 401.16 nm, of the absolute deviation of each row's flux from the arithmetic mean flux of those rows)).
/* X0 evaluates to -3.6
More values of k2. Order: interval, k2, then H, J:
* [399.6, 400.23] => 0.216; 8.5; 13.46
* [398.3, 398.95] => 0.221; 8.7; 13.33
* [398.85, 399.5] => 0.218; 8.9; 13.62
